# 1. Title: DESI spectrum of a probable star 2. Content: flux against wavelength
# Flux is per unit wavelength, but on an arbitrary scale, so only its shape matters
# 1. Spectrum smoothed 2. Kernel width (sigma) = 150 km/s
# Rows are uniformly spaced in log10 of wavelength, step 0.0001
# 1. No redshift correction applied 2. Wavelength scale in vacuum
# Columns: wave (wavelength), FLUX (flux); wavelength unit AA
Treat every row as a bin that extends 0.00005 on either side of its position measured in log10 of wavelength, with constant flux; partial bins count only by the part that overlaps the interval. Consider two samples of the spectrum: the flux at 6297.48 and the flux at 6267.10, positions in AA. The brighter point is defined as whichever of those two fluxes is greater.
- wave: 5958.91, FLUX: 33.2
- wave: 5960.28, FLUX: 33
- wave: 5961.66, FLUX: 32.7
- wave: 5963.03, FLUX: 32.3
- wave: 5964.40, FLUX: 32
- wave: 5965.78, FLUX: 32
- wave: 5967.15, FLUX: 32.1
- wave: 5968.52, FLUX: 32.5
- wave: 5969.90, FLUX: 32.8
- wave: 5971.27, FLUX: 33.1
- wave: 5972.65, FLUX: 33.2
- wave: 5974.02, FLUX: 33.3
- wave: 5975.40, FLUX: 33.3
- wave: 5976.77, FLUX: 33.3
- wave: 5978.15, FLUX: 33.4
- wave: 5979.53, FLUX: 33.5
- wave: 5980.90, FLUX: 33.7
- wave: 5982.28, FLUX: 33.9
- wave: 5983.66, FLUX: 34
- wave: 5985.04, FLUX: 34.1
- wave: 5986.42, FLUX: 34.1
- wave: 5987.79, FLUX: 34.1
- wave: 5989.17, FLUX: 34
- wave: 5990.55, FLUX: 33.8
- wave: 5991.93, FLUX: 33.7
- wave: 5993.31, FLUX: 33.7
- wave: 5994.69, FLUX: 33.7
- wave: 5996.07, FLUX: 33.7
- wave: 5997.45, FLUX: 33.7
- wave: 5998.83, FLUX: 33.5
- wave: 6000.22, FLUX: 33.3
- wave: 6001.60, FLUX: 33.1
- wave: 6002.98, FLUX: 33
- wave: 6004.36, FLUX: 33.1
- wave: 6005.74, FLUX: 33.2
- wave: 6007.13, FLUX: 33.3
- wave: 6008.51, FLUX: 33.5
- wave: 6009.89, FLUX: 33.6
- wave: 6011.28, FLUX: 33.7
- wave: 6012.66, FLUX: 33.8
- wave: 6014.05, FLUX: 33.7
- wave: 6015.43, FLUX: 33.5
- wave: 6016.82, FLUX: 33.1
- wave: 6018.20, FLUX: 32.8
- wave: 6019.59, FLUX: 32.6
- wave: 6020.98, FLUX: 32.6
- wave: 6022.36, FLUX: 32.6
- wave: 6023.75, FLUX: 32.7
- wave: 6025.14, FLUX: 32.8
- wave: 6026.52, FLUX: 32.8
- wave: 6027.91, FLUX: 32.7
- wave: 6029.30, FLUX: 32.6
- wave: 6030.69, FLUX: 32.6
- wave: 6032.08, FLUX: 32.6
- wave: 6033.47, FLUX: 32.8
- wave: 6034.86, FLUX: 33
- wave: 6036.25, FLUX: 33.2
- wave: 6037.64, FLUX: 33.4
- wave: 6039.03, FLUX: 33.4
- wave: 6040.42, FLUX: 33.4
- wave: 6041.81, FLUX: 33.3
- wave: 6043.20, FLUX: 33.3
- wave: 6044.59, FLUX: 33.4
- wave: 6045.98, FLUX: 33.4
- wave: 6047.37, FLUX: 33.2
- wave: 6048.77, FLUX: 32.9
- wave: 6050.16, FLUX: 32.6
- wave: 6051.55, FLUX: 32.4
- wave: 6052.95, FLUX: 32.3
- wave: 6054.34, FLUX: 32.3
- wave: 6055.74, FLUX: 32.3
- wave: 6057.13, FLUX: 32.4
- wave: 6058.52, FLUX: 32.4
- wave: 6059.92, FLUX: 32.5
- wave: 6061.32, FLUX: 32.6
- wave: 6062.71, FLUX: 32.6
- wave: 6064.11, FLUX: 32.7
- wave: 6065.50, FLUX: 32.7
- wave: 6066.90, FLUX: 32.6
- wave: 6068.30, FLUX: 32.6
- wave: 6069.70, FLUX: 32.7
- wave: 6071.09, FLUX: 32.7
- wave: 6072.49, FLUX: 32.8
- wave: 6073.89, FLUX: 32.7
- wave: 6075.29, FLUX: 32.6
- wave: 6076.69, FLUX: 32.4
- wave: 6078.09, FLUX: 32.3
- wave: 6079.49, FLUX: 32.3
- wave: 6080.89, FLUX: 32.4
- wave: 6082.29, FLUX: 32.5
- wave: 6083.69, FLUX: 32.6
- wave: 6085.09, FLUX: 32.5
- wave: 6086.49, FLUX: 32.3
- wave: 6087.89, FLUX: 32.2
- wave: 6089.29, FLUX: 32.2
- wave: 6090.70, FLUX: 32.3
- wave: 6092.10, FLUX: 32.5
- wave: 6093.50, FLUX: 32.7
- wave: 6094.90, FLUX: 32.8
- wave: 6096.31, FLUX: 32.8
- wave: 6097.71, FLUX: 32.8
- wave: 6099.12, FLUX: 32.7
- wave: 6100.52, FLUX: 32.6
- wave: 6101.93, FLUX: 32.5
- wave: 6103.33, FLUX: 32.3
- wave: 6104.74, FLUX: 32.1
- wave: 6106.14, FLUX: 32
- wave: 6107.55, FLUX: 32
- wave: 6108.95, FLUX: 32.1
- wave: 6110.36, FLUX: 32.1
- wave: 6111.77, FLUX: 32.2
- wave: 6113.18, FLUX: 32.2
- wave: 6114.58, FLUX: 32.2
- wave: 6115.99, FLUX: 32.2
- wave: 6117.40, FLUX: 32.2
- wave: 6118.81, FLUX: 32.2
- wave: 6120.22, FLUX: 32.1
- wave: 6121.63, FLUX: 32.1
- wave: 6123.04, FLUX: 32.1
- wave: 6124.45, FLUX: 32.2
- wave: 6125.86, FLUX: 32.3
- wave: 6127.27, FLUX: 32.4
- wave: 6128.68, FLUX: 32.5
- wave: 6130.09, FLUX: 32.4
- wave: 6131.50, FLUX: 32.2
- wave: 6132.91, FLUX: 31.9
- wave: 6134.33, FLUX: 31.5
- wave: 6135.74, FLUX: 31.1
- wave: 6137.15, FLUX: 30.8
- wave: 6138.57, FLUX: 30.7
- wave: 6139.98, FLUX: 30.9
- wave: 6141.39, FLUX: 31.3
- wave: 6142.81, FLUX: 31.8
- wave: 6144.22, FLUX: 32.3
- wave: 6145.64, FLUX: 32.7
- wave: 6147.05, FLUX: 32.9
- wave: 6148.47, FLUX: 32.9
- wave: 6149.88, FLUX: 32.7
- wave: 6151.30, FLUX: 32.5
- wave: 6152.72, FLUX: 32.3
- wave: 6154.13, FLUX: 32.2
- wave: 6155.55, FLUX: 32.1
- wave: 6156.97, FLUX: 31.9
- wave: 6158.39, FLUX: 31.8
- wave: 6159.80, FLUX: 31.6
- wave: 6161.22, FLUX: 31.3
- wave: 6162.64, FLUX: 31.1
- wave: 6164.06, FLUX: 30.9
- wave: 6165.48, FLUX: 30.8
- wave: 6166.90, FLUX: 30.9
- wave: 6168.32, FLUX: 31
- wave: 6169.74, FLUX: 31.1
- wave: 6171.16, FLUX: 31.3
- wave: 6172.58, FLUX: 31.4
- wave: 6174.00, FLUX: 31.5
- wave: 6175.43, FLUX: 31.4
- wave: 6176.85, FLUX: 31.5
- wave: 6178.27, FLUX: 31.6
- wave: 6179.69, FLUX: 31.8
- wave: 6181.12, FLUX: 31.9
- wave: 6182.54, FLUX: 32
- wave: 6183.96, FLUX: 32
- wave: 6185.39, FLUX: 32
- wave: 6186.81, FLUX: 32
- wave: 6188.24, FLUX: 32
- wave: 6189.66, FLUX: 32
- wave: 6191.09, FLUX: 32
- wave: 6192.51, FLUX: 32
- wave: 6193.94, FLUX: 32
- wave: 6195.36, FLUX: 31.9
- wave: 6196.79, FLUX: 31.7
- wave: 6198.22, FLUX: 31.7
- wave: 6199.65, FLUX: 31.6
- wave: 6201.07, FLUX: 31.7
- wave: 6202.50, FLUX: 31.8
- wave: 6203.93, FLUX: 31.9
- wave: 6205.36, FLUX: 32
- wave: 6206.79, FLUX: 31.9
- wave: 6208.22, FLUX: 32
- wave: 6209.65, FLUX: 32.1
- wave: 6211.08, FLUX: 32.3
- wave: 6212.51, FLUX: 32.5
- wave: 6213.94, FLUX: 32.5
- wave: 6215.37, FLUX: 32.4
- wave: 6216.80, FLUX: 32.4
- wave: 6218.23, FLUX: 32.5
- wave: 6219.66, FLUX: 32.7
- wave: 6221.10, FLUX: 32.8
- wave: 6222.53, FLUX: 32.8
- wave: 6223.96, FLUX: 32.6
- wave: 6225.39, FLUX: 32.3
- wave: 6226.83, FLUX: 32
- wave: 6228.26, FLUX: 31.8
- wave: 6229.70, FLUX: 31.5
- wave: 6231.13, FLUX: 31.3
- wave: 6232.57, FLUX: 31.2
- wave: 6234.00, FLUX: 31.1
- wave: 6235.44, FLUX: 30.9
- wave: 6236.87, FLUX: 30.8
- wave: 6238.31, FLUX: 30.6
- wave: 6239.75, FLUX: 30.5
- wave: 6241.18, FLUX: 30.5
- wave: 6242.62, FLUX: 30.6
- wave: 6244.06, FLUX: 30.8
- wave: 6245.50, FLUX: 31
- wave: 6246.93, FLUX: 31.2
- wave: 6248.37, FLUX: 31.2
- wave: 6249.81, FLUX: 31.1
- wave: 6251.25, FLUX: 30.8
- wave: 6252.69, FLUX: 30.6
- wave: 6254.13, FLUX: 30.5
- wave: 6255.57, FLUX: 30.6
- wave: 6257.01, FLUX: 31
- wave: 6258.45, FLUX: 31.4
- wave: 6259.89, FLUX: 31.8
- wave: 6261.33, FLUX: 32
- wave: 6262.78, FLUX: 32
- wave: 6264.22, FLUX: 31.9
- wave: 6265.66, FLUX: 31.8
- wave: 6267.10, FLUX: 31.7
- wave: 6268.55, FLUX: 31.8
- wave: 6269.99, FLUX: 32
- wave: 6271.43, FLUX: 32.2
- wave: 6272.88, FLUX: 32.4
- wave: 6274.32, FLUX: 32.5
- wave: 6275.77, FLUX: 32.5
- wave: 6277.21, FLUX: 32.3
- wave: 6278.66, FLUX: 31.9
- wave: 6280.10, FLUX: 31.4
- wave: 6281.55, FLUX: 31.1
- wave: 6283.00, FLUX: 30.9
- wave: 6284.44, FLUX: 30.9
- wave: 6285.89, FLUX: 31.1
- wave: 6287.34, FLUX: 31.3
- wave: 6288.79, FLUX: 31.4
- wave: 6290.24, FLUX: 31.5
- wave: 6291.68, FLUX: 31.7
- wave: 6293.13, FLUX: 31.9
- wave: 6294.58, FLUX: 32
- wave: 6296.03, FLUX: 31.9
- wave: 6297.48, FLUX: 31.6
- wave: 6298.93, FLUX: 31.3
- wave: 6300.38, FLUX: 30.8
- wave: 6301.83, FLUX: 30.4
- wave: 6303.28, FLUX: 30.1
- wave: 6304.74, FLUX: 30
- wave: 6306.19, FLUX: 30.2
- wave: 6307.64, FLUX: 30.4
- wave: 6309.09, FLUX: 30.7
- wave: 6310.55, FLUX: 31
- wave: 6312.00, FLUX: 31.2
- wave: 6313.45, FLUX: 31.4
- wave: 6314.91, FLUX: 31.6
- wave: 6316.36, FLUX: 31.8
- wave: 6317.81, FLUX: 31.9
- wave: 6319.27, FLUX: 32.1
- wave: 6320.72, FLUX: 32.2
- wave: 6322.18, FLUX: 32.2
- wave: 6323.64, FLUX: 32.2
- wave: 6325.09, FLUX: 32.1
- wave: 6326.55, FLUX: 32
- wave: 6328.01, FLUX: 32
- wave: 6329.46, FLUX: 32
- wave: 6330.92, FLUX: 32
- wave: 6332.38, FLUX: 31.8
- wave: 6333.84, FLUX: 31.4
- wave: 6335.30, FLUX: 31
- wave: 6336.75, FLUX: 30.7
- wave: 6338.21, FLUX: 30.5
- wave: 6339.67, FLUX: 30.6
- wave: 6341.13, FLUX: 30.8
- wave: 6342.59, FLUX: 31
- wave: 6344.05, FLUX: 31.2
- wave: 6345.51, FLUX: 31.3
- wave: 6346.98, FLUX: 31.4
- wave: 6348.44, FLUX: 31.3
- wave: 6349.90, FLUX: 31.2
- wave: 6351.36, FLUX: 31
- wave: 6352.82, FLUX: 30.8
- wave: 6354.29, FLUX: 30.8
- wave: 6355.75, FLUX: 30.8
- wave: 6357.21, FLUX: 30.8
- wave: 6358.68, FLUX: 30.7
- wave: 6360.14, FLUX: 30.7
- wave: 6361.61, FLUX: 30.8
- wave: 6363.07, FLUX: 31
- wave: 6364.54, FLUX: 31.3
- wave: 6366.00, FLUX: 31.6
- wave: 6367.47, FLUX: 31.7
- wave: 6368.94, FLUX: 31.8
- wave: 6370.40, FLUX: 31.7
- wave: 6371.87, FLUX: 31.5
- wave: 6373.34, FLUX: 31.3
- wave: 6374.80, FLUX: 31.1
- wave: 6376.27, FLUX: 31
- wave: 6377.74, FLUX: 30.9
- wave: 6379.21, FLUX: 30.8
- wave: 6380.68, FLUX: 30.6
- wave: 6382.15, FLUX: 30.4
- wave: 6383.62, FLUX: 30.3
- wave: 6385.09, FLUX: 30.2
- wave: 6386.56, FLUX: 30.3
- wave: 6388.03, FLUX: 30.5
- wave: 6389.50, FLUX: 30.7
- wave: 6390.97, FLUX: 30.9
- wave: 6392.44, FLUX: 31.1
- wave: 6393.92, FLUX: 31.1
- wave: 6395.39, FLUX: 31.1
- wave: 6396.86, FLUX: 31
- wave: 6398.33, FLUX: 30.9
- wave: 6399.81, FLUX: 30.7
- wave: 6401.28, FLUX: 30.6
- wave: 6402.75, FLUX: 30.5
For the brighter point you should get 31.7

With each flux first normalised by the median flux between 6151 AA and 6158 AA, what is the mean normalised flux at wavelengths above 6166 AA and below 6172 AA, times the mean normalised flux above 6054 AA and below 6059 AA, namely 0.97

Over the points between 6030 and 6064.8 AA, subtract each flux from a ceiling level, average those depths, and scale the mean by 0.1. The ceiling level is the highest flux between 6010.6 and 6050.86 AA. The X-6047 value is 0.096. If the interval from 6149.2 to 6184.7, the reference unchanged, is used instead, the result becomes 0.218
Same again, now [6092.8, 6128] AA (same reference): 0.148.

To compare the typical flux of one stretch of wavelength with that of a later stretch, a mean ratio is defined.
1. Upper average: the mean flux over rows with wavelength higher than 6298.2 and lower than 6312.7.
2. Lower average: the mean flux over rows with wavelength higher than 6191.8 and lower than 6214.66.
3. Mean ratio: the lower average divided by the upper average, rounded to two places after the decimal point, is 1.04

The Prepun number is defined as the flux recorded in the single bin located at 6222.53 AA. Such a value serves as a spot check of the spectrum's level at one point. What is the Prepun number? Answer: 32.8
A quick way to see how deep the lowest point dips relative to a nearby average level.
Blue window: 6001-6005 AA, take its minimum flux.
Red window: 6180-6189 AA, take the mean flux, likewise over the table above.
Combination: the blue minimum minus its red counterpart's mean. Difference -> 1.0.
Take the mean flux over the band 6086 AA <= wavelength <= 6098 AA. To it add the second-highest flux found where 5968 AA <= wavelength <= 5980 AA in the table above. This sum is 65.9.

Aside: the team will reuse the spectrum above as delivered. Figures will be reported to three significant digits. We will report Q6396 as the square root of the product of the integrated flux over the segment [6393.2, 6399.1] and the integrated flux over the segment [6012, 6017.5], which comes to 184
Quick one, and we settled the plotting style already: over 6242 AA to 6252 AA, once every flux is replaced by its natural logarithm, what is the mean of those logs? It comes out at 3.433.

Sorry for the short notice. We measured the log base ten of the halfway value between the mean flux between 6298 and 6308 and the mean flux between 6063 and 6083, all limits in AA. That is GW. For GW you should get 1.499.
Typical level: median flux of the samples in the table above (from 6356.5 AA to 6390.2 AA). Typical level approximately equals 30.8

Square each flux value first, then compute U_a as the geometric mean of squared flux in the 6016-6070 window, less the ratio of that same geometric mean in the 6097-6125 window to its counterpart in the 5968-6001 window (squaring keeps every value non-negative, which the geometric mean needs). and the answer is 1074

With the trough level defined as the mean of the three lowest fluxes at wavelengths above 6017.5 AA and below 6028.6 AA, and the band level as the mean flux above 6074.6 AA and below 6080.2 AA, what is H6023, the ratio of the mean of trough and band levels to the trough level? 1.00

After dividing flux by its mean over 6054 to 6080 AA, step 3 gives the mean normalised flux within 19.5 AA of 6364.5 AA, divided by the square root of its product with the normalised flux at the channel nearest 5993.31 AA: 0.96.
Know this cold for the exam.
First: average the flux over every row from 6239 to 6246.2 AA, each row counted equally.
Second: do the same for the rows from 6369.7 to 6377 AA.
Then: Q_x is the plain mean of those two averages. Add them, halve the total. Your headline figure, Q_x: 31.0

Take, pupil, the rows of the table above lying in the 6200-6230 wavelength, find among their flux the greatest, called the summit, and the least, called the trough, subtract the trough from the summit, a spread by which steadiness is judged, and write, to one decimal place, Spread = 1.3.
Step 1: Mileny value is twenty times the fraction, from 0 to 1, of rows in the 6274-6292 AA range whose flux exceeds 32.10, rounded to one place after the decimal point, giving 4.6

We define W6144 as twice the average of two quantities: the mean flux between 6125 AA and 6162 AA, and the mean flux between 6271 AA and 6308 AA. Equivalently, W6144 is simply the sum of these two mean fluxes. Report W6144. 63.3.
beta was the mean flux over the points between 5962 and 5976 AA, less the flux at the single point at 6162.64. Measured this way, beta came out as 1.6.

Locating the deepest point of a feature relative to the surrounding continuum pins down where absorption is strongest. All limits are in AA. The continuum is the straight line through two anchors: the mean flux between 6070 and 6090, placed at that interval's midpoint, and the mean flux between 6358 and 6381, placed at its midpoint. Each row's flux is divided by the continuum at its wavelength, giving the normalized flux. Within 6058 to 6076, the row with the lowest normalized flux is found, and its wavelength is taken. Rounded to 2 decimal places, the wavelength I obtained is 6058.52 AA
